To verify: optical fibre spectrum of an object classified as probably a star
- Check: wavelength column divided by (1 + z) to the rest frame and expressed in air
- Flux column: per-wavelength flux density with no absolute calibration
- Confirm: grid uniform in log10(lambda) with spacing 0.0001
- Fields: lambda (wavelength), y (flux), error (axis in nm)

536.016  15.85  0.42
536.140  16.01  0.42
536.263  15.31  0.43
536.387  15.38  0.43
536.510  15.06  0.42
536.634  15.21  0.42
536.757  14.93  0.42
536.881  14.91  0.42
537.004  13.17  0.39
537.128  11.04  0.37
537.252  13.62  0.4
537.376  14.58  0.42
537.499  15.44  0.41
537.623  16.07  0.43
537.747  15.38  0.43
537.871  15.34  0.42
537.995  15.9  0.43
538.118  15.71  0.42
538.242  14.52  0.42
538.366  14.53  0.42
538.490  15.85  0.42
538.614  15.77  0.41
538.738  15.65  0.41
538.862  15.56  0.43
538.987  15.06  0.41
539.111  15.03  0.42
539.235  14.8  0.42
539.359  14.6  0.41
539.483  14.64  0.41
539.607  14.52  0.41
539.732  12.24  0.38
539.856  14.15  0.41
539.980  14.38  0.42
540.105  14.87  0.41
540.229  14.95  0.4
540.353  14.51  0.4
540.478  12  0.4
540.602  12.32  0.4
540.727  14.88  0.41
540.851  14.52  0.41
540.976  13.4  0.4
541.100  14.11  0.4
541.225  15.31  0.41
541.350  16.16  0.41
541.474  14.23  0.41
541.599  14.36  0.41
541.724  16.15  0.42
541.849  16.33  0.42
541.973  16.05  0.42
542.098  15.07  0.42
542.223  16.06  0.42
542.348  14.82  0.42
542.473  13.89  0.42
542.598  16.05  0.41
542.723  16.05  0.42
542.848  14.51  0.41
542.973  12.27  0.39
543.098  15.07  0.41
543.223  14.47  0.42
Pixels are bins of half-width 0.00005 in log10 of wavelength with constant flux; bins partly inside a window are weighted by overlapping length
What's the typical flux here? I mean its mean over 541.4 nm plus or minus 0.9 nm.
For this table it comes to 14.9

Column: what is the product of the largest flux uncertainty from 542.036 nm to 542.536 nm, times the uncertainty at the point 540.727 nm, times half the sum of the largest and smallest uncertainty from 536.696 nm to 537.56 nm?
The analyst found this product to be 0.068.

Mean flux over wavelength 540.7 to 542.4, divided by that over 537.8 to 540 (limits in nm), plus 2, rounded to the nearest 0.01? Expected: 3.01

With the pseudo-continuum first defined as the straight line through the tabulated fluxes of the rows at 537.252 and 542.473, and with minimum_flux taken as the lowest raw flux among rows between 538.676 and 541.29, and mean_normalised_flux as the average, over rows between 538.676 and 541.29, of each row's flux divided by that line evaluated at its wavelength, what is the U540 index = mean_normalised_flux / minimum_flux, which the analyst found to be 0.087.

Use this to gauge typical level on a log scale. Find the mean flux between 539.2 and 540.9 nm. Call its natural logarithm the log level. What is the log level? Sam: 2.65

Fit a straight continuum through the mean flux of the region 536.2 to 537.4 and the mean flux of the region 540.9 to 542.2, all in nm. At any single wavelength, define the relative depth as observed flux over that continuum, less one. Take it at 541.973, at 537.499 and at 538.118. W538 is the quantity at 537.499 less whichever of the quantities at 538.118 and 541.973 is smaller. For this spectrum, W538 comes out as 0.01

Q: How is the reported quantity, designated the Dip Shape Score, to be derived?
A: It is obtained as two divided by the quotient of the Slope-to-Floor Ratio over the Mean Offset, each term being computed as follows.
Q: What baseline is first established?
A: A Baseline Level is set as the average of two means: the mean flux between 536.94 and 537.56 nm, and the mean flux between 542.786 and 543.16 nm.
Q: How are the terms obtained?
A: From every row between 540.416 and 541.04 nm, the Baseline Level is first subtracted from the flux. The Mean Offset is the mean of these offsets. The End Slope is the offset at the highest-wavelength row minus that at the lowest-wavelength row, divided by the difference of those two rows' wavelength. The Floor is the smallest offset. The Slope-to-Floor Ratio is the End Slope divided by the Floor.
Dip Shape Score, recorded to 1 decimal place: 0.4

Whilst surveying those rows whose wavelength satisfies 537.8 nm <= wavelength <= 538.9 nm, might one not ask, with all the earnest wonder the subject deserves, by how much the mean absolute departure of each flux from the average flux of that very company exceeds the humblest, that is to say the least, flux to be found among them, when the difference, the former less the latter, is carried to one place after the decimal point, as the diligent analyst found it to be -14.1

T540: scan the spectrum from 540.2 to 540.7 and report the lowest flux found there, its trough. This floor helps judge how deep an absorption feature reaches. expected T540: 12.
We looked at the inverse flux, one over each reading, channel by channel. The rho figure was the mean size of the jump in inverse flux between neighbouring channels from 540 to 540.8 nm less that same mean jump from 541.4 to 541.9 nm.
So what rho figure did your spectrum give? 0.004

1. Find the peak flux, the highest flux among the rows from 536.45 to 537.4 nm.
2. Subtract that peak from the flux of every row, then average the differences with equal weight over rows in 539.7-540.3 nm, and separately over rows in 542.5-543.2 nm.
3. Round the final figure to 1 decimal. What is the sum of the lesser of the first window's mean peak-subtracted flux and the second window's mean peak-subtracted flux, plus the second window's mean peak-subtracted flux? -1.5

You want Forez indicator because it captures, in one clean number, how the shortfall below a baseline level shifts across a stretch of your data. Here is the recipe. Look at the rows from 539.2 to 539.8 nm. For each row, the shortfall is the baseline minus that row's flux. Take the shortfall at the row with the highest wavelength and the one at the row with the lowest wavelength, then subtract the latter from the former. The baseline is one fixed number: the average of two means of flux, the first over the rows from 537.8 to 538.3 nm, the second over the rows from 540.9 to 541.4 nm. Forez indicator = 2.6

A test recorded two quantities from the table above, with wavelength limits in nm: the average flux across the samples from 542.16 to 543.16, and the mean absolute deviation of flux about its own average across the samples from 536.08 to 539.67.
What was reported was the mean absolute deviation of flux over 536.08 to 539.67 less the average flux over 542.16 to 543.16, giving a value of -14.2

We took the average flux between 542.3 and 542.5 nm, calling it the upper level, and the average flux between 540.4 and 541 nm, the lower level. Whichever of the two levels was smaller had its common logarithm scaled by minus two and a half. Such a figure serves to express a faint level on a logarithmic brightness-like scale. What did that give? -2.82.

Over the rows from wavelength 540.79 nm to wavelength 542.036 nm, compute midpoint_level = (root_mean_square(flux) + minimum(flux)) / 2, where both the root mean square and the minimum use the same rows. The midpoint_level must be 14.2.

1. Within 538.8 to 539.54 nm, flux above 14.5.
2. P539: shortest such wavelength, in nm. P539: 538.862 nm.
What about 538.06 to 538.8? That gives 538.118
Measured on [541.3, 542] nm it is 541.350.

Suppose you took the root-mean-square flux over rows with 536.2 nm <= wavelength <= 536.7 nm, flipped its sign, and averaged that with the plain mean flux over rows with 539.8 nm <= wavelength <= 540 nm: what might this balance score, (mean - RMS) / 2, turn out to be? -0.5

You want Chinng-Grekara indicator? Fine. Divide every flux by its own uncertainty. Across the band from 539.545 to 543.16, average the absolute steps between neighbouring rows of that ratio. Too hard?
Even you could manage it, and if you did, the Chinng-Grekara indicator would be 2.5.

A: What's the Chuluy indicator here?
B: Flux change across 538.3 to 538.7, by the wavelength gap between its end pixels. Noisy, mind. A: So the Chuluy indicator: 5.0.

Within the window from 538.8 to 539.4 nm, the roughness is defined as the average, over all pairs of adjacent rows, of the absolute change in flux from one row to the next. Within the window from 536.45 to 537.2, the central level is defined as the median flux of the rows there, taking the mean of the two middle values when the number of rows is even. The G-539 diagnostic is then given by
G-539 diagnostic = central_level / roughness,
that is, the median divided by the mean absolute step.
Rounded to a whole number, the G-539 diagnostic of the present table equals 62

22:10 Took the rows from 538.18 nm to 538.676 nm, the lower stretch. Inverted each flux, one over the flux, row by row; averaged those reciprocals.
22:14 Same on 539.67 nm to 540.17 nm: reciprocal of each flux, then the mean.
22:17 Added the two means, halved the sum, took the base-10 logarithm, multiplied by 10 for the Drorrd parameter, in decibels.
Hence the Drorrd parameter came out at -11.60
